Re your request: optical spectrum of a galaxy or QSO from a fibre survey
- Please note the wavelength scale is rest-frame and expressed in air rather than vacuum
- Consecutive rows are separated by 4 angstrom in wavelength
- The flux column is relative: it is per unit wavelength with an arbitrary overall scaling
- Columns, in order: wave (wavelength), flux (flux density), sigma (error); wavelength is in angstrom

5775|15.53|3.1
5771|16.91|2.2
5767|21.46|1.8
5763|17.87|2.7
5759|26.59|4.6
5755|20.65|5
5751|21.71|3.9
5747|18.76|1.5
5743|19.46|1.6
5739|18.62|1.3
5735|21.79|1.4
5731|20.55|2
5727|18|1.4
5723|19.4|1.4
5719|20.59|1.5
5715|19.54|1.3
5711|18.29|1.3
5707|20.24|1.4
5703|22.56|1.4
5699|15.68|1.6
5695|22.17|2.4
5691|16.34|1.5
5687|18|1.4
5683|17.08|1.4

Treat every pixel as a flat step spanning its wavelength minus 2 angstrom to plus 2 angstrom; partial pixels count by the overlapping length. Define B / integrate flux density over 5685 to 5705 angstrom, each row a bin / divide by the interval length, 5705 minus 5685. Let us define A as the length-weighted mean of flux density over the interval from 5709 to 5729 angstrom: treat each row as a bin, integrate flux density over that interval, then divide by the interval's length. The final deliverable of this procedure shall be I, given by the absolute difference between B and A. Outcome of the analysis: 0.21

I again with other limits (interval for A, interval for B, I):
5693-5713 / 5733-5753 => 0.28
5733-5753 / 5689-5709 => 0.67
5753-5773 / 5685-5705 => 1.75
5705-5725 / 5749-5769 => 2.04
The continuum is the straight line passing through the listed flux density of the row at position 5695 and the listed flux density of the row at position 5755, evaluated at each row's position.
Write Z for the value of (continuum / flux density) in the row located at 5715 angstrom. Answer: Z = 1.11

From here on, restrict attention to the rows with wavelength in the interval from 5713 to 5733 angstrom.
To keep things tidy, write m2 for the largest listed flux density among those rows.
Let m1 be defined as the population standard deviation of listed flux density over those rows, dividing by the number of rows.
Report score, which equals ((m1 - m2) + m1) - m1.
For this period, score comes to -19.6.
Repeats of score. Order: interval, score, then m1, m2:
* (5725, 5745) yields -20.4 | 1.36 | 21.79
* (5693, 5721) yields -20.4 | 2.18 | 22.56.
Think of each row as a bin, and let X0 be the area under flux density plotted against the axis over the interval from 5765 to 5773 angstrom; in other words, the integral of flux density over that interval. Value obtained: 153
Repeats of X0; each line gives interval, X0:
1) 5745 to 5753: 162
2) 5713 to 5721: 161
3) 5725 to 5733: 154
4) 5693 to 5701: 151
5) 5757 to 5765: 178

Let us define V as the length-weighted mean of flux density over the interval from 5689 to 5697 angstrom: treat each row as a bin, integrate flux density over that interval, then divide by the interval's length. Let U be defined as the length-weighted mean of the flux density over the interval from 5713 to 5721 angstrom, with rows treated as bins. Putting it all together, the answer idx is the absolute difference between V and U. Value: 0.8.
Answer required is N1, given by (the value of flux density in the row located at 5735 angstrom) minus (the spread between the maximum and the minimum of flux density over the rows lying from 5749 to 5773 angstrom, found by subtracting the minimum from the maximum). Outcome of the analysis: 12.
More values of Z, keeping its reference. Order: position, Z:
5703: 0.97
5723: 1.11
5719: 1.05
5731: 1.03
